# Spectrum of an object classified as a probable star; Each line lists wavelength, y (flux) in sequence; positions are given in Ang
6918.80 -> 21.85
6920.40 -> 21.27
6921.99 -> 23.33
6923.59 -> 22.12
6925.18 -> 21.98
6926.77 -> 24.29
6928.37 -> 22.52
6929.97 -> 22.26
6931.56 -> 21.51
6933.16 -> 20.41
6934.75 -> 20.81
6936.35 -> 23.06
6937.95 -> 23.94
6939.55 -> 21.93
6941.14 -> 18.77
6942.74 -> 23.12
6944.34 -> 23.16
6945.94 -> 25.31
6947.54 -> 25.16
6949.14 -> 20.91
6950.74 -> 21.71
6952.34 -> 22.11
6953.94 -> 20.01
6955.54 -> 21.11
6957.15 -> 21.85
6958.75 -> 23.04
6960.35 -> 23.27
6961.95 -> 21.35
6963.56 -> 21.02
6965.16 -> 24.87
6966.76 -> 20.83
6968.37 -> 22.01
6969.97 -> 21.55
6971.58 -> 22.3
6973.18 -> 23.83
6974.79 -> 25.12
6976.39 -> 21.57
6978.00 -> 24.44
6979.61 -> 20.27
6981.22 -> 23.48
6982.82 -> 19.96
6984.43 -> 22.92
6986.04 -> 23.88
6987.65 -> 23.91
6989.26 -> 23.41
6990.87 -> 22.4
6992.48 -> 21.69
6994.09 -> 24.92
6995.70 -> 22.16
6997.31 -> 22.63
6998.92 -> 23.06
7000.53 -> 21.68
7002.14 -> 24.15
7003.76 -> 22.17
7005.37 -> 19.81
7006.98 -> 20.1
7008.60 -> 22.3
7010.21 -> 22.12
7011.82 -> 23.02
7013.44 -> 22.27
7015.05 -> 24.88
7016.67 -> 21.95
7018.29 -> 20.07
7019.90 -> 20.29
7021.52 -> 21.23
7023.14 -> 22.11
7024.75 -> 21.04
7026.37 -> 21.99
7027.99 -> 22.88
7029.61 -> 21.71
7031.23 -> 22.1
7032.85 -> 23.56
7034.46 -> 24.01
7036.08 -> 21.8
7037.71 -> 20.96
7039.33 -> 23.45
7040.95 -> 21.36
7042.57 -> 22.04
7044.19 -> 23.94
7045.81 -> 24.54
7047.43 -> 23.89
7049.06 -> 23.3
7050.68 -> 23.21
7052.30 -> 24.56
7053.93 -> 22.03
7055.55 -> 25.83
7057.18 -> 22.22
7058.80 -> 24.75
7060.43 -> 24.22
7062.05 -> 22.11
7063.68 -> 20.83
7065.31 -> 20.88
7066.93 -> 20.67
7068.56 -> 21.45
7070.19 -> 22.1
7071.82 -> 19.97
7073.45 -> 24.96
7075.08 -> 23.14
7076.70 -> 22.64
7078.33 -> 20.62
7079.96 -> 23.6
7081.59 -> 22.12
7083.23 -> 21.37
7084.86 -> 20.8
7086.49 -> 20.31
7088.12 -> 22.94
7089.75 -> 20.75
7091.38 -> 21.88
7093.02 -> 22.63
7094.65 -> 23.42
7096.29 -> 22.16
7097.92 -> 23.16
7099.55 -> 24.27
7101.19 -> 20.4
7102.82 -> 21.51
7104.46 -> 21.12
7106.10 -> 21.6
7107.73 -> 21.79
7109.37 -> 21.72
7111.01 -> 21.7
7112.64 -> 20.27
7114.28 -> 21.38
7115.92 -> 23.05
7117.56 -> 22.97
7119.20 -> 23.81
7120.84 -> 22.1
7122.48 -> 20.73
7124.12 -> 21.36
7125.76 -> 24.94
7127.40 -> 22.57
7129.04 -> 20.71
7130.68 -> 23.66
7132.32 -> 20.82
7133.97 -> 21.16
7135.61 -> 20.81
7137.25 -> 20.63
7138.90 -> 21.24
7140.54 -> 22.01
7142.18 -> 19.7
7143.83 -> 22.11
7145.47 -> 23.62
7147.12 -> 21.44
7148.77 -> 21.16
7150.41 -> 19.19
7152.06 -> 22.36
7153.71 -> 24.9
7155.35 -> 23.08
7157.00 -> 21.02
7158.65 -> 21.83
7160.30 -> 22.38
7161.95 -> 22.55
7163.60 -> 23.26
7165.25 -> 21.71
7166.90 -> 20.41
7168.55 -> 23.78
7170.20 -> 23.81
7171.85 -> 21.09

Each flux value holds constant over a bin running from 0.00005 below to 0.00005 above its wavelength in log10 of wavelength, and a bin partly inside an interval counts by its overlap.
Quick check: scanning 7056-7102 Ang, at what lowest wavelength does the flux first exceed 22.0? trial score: 7057.18 Ang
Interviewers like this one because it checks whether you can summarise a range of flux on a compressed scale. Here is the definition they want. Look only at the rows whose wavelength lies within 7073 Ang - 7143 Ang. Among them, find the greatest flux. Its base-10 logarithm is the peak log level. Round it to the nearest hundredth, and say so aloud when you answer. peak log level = 1.40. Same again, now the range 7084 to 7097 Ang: 1.37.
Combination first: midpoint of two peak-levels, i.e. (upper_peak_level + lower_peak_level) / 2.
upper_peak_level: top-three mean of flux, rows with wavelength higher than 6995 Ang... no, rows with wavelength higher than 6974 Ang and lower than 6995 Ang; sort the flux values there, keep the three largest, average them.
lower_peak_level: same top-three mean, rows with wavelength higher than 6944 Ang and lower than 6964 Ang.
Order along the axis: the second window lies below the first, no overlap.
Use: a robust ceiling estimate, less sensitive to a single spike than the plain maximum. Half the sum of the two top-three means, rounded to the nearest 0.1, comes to 24.7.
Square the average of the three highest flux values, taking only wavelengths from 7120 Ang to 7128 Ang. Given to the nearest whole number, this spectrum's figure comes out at 538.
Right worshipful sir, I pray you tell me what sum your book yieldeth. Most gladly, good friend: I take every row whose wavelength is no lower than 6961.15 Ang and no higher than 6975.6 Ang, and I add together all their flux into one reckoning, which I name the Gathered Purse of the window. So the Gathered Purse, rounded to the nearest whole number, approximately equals 203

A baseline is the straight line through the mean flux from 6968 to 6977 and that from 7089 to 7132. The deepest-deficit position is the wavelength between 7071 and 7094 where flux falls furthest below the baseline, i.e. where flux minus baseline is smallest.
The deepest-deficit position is 7071.82 Ang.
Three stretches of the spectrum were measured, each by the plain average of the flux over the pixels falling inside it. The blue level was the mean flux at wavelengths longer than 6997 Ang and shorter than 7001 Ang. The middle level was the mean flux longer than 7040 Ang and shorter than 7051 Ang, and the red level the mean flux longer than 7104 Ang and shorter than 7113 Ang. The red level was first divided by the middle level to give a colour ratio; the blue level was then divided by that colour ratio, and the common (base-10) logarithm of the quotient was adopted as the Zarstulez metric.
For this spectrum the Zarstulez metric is 1.39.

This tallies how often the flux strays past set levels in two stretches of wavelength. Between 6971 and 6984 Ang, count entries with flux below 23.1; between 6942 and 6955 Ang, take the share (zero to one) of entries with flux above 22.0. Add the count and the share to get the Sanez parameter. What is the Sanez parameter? 4.6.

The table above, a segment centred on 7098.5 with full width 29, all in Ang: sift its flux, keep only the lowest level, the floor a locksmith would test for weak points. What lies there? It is 20.27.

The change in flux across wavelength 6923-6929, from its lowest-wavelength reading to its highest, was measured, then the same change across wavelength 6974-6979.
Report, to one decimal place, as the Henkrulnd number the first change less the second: 1.1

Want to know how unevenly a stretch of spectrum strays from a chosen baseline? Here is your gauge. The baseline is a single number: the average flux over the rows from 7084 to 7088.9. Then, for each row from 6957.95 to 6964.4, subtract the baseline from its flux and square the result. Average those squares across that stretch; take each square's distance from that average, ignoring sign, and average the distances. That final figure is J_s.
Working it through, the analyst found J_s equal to 1.6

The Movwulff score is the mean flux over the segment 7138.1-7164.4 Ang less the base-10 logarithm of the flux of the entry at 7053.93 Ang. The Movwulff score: 20.6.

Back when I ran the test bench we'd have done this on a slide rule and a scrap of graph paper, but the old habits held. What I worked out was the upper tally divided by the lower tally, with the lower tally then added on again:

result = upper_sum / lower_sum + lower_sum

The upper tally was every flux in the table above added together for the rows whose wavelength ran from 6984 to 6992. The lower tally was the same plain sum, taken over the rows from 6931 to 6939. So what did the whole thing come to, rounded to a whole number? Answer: 111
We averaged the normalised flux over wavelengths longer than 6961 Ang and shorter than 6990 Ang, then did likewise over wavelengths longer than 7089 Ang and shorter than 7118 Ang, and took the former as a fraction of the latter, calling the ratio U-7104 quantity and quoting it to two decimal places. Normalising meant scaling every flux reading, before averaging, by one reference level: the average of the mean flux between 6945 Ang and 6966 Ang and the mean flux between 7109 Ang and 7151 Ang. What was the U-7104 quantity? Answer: 1.03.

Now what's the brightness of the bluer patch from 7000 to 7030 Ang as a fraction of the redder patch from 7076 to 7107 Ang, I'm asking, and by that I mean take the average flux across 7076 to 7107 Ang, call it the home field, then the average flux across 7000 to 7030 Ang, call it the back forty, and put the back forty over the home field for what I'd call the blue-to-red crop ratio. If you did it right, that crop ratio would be 1.00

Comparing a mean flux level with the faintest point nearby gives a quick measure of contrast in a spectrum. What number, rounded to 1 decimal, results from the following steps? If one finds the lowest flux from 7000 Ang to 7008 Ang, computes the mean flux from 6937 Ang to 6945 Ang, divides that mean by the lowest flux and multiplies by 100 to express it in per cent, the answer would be 112.0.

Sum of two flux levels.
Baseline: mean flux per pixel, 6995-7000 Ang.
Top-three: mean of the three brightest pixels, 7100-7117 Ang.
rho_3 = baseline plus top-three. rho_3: 44.8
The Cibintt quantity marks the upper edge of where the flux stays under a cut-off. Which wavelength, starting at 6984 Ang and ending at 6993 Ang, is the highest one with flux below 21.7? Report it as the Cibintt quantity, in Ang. 6992.48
